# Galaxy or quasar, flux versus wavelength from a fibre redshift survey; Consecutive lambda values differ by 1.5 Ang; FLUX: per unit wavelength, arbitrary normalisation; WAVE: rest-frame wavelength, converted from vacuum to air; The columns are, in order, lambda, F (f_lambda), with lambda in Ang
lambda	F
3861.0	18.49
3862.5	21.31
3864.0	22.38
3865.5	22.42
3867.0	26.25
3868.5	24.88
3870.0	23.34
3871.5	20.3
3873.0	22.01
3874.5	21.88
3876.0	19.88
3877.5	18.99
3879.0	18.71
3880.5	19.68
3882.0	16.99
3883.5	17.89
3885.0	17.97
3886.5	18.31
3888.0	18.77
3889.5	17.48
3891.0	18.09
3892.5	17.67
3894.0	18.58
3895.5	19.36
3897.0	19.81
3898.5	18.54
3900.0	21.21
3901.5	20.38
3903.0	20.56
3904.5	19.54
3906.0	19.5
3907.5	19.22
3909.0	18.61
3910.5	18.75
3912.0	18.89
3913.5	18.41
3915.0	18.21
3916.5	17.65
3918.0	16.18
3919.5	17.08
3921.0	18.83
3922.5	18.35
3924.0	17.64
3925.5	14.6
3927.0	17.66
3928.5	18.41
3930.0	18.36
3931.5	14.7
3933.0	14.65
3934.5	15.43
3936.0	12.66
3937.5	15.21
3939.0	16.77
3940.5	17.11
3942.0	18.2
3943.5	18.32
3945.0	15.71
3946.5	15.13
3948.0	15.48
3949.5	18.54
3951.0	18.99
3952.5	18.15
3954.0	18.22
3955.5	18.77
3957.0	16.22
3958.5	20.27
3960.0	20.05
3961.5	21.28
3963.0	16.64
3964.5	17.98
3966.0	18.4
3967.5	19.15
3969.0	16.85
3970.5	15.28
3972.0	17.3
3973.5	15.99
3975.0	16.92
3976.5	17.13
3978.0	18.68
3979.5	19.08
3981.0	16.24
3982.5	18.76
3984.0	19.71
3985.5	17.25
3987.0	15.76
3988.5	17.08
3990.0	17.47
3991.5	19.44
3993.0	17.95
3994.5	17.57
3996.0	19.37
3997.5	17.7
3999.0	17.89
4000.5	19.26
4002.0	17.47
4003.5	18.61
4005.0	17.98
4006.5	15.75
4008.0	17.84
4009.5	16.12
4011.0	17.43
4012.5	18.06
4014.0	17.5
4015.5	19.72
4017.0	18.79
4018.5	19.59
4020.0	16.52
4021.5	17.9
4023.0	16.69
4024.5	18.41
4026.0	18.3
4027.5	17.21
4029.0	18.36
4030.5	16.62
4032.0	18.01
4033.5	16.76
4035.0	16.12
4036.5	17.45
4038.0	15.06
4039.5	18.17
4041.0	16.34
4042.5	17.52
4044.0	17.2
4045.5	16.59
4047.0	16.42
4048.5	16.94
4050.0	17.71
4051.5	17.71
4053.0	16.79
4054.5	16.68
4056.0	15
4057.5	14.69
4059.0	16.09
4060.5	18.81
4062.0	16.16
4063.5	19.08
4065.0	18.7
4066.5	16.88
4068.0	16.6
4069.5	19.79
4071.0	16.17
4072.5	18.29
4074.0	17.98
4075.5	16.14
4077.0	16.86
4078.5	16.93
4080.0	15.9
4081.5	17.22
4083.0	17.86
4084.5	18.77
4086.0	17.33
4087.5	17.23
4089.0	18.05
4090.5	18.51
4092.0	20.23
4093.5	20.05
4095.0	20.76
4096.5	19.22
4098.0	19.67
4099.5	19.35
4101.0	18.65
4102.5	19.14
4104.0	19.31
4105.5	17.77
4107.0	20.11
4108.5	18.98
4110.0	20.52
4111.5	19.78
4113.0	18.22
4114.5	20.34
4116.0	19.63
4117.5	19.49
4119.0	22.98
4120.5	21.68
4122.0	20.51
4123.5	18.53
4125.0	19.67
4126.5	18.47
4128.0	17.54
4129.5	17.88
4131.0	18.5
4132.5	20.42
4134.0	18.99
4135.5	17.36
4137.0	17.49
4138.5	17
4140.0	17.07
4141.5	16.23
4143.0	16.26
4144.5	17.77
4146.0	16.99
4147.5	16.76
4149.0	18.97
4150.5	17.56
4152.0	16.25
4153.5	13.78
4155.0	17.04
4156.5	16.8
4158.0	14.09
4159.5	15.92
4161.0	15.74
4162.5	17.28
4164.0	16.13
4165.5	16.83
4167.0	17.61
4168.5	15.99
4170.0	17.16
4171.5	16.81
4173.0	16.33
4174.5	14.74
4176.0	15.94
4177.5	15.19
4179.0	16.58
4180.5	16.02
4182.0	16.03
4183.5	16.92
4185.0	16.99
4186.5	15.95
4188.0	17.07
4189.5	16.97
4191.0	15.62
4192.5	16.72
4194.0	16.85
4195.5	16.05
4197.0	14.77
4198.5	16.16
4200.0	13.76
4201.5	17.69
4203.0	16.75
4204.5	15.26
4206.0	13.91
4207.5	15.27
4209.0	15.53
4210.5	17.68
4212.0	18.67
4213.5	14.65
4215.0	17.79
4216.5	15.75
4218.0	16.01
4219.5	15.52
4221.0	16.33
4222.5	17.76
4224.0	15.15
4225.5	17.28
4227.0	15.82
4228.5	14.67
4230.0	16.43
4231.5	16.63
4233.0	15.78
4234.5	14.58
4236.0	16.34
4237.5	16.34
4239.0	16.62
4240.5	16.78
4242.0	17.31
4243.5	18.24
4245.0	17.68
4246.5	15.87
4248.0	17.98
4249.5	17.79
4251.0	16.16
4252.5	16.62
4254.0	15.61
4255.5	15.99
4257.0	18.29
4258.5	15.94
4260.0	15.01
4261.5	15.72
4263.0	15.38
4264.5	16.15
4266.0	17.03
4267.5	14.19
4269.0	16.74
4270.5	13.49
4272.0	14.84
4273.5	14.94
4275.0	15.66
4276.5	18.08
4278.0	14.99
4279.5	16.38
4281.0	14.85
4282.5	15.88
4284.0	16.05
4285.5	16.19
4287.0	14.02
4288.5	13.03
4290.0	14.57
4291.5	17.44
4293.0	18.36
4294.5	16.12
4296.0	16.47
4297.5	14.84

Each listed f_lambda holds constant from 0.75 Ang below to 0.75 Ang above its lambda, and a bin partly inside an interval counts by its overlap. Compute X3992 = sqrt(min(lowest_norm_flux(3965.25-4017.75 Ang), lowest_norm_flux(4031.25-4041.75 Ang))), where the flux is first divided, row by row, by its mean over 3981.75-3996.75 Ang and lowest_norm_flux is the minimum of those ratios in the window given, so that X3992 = 0.914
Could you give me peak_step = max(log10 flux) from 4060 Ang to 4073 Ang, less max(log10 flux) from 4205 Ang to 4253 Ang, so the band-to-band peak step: 0.03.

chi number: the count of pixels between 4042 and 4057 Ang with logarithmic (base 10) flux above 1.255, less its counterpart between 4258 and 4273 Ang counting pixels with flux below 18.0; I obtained -10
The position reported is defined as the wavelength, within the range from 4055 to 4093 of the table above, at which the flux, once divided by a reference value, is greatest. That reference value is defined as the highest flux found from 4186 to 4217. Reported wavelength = 4092.0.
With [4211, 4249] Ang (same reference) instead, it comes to 4212.0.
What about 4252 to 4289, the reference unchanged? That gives 4257.0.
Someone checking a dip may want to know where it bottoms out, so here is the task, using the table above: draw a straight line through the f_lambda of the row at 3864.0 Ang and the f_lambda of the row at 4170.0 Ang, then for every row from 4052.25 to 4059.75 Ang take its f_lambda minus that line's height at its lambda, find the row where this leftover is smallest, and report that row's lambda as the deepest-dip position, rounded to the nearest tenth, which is 4057.5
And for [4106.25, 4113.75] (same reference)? 4113.0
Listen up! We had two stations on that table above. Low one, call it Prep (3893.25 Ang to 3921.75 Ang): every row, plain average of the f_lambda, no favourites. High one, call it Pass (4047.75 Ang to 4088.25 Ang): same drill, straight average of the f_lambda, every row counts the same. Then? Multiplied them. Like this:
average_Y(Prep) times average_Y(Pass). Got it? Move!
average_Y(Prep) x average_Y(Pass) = 325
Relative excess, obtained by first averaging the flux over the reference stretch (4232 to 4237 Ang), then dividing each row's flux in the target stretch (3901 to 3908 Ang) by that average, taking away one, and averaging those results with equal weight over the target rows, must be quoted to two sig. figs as 0.27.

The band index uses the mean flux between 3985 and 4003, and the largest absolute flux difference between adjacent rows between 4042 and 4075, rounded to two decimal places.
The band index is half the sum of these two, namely 10.74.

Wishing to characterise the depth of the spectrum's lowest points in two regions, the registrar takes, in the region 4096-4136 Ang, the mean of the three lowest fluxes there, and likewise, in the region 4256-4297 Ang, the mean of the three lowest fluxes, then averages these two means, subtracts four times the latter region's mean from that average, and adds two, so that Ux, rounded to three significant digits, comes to -36.5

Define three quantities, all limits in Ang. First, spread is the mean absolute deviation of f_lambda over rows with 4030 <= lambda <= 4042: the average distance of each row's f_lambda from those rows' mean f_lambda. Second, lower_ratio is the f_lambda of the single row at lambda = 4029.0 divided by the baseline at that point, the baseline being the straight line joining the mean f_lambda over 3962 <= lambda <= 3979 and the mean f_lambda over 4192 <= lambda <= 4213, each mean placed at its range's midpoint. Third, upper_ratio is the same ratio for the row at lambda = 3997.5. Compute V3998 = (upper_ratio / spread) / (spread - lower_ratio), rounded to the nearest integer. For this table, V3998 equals -5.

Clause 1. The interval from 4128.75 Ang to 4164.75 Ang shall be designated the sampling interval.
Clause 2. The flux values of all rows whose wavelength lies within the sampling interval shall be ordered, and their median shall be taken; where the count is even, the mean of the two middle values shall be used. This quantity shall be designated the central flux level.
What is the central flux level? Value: 17.0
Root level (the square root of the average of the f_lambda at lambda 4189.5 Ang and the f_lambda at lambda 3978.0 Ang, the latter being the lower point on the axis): 4.22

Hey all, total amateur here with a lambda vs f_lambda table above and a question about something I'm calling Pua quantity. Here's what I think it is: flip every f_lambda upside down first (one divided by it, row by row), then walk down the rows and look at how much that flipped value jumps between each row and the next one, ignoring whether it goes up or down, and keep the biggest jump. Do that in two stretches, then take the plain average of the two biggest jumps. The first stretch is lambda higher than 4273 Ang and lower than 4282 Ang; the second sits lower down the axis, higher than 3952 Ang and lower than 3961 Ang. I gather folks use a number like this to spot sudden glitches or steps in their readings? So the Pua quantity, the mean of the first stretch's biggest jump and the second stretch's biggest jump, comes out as 0.012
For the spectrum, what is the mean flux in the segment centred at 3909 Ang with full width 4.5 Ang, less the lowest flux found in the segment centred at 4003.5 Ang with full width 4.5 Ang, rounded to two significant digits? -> 1.4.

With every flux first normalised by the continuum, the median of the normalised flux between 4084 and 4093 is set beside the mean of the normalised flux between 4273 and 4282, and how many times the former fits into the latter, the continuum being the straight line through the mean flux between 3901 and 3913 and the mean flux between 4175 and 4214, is 0.99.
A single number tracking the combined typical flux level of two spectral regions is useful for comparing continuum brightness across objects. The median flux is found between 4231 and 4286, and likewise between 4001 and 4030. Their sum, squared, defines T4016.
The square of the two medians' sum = 1159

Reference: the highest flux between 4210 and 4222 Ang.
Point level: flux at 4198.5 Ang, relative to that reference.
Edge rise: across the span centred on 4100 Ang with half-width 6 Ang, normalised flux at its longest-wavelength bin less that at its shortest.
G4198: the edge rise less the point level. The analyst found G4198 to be -1.03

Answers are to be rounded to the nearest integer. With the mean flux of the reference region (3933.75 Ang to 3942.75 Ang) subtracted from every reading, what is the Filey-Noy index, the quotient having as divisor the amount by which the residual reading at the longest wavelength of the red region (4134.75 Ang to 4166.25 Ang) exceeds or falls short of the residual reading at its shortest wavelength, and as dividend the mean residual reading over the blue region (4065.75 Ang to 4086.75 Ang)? -3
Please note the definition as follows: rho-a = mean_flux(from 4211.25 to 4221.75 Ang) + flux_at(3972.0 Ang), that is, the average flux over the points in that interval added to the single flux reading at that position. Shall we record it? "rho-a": 33.7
